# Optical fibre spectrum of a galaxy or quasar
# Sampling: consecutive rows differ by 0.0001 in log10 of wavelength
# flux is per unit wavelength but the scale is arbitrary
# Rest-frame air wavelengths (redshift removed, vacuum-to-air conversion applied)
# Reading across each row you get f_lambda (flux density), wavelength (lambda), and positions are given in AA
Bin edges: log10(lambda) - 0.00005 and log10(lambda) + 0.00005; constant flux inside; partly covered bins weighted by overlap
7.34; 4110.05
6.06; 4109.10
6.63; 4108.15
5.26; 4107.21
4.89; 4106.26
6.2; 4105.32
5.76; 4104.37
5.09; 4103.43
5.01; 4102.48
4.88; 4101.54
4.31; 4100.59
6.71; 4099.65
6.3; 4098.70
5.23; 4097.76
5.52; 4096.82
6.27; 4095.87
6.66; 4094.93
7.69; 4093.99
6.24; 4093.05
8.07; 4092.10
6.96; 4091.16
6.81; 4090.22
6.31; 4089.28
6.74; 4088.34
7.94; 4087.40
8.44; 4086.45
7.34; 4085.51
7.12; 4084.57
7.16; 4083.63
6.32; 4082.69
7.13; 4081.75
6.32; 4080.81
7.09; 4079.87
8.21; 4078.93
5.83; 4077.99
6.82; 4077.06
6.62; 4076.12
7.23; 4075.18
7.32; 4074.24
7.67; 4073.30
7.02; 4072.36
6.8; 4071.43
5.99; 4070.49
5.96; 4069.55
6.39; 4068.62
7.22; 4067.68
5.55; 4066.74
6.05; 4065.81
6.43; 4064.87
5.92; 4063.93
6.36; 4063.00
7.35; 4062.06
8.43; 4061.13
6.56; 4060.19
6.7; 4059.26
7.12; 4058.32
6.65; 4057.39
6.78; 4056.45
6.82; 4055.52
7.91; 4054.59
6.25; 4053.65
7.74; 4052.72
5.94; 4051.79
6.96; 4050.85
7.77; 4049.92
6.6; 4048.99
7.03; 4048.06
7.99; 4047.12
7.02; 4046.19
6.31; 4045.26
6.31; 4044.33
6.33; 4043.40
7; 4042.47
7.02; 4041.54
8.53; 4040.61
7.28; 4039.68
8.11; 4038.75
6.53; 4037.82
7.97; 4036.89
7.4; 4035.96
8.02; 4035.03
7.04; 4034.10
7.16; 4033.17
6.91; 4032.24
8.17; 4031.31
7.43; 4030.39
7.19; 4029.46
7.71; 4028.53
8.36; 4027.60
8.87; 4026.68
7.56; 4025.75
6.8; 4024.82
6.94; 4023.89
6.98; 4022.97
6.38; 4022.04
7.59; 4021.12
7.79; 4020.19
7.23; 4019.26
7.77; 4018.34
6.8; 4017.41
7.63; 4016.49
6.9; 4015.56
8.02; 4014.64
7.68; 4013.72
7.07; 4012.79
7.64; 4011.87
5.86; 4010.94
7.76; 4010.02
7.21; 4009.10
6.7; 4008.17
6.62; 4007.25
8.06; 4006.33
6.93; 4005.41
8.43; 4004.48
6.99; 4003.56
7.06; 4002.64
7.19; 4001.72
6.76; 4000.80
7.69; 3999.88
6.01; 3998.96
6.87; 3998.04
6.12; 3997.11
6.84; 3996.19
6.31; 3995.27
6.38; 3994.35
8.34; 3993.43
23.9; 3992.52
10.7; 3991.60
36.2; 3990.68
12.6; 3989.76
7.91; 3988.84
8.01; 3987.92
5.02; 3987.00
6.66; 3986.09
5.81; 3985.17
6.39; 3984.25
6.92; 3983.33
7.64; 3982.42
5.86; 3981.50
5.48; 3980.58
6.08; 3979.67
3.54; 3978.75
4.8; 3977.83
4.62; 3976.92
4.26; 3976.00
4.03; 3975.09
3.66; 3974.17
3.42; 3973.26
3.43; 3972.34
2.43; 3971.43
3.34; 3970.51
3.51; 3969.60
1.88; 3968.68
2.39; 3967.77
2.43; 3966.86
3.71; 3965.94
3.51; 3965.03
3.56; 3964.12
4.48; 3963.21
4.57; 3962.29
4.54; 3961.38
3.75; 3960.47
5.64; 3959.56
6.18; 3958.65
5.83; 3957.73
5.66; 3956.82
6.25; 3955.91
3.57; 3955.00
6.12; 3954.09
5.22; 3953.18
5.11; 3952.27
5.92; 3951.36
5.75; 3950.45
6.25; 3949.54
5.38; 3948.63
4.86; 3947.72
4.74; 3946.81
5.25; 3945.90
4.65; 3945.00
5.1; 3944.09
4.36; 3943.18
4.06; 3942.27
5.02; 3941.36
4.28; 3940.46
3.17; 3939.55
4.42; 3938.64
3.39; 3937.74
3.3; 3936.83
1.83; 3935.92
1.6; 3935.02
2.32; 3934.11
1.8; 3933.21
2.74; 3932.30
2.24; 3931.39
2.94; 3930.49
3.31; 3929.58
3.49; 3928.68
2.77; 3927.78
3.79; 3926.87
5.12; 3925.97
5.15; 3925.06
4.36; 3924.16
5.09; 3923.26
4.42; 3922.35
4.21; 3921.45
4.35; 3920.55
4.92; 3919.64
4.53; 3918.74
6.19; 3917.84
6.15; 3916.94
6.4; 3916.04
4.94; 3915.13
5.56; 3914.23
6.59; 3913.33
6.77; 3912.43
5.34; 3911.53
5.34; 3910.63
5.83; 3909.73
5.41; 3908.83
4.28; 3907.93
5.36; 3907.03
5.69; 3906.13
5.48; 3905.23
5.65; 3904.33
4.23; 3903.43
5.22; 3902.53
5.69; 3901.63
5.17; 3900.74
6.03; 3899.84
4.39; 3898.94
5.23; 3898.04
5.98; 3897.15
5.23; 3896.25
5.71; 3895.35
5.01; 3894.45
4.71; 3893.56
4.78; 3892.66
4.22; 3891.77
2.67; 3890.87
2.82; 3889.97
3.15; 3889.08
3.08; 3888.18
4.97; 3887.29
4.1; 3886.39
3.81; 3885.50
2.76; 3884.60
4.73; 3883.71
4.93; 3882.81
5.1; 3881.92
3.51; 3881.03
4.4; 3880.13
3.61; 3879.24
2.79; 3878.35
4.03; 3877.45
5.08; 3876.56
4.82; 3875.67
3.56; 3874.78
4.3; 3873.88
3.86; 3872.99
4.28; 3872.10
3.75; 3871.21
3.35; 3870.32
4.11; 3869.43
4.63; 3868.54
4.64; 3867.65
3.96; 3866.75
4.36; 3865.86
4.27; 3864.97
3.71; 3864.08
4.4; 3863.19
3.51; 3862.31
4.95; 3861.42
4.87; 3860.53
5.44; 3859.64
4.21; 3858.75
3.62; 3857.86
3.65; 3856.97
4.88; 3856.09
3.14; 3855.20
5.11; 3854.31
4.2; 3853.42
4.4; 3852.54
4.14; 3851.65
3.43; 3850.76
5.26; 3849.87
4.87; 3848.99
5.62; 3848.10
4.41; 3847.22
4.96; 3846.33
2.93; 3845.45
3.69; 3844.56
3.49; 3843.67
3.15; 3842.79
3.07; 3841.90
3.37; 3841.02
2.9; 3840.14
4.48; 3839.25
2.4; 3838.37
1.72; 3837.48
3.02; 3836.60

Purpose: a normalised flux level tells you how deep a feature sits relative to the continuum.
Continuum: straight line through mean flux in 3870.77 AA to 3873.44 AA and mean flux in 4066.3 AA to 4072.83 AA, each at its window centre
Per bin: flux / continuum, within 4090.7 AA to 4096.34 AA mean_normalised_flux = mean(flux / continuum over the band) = 1.04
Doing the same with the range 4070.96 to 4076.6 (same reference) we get 1.10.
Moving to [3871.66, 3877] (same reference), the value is 1.08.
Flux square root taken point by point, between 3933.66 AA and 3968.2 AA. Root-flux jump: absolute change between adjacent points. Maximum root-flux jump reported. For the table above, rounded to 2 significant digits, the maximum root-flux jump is 0.61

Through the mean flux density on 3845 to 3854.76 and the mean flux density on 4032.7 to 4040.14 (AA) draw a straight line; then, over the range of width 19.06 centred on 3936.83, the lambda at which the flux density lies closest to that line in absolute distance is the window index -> 3945.90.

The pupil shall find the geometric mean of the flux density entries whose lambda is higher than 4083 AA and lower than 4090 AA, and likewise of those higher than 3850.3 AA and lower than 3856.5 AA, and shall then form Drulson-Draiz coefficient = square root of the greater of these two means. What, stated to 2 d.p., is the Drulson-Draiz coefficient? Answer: 2.70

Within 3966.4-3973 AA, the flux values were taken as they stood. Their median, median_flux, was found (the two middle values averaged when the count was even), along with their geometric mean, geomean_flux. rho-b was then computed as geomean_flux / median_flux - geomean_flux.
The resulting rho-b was -1.6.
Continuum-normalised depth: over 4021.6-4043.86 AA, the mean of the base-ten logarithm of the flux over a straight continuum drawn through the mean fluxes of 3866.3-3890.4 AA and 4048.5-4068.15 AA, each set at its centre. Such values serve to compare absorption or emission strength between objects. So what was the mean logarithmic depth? 0.06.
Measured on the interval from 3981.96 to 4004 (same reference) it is 0.14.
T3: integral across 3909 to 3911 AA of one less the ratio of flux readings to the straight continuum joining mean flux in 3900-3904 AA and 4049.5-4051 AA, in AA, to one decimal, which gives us -0.1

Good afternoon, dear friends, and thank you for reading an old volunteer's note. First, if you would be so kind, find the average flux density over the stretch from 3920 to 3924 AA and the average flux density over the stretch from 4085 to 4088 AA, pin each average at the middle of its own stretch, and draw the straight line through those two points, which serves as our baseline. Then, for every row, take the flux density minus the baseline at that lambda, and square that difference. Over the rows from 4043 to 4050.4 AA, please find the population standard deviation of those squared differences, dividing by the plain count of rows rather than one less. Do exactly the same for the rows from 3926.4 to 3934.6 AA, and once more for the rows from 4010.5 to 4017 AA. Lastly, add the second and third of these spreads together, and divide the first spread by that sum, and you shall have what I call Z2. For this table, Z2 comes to 0.08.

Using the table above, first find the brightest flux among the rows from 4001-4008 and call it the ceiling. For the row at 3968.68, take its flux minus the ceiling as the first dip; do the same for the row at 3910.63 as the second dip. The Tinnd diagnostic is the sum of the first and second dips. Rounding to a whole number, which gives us -10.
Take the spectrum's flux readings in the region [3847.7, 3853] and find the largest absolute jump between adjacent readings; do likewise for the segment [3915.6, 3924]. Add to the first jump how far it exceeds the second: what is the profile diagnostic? 2.0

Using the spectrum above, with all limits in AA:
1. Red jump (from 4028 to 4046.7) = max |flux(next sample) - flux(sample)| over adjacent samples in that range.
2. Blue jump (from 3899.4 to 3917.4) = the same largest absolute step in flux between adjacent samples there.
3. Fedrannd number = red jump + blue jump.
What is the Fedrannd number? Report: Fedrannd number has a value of 3.0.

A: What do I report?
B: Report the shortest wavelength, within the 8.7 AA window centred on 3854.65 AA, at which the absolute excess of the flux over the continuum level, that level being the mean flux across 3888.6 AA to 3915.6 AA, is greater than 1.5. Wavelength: 3850.76 AA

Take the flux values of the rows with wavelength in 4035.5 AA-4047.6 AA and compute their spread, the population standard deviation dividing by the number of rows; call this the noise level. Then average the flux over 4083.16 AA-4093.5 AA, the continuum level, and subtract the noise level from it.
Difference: 6.47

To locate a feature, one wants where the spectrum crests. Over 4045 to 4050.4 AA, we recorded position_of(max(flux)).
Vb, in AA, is 4047.12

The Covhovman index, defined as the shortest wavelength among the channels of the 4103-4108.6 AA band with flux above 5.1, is 4104.37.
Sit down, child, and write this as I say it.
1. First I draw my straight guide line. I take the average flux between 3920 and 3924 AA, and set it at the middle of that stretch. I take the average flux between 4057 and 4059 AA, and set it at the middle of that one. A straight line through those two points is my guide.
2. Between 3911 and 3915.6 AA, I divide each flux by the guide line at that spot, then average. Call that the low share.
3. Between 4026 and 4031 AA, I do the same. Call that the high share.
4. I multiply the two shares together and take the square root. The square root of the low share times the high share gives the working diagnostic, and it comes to 1.29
